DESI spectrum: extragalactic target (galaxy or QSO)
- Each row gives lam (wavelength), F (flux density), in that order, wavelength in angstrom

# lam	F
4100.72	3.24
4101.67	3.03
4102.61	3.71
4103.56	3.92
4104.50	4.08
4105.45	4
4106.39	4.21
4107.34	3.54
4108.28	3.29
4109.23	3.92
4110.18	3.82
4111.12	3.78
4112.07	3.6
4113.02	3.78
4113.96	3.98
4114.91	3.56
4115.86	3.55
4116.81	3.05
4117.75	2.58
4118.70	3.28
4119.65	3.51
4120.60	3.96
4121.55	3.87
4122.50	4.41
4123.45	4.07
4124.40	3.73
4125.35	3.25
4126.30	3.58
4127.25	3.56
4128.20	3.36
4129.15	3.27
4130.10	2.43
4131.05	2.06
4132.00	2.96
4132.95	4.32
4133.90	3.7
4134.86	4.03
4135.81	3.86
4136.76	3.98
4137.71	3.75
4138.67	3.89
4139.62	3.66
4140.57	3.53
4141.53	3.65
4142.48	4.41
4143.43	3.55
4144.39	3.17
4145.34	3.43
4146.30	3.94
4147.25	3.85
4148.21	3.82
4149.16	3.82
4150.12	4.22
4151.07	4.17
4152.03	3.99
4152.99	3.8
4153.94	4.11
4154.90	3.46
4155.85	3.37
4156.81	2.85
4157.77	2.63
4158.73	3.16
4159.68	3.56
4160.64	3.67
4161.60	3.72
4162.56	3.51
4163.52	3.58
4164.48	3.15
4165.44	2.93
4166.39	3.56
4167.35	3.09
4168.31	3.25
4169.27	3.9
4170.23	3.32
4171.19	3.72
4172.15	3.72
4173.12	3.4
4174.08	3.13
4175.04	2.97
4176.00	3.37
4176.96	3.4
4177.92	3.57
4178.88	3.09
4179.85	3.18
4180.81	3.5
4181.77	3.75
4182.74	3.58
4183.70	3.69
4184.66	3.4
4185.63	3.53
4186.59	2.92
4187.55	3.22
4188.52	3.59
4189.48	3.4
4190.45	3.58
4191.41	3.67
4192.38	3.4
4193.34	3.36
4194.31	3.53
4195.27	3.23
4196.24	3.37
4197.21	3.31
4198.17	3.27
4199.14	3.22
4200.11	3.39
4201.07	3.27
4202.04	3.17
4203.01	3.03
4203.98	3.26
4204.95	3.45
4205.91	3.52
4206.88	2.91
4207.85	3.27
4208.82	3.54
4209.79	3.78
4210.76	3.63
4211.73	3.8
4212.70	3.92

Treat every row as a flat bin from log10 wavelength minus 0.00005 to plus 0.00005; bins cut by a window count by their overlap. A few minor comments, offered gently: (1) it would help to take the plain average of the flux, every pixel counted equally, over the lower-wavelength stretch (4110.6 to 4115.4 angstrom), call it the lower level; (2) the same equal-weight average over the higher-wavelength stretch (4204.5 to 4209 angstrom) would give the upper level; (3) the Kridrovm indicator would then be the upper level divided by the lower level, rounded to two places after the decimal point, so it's 0.89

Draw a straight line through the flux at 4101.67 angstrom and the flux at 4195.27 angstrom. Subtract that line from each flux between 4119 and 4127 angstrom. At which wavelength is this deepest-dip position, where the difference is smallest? 4125.35 angstrom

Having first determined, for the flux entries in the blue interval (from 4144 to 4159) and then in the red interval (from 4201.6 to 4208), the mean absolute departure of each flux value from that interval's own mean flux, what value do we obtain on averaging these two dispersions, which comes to 0.28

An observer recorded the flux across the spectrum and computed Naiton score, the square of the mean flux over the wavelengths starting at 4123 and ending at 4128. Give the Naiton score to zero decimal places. 13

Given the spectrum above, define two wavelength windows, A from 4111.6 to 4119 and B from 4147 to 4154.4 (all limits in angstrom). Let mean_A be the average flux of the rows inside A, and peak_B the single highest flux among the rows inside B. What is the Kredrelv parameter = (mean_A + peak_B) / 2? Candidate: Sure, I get 3.82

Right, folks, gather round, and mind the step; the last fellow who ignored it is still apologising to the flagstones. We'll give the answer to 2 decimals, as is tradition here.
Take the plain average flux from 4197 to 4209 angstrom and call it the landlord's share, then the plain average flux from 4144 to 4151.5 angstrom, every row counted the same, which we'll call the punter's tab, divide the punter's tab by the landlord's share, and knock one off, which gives 0.16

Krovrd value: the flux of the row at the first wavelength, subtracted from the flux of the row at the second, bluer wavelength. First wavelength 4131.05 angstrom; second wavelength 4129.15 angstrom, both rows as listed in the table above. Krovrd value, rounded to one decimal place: 1.2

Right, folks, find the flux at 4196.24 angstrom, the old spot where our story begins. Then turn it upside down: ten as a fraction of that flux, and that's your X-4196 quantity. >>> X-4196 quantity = 3.0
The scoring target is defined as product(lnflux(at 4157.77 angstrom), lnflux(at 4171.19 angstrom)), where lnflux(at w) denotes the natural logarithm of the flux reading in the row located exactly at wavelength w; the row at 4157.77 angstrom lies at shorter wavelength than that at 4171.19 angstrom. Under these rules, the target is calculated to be 1.27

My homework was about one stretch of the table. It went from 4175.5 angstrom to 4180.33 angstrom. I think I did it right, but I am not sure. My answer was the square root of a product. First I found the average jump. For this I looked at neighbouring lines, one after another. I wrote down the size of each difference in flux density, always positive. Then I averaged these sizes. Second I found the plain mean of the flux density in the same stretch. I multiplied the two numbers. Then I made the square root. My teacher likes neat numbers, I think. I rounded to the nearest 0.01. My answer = 0.80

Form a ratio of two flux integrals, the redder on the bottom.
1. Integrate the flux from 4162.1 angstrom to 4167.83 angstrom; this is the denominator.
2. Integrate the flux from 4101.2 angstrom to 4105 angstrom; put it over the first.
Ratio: 0.7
